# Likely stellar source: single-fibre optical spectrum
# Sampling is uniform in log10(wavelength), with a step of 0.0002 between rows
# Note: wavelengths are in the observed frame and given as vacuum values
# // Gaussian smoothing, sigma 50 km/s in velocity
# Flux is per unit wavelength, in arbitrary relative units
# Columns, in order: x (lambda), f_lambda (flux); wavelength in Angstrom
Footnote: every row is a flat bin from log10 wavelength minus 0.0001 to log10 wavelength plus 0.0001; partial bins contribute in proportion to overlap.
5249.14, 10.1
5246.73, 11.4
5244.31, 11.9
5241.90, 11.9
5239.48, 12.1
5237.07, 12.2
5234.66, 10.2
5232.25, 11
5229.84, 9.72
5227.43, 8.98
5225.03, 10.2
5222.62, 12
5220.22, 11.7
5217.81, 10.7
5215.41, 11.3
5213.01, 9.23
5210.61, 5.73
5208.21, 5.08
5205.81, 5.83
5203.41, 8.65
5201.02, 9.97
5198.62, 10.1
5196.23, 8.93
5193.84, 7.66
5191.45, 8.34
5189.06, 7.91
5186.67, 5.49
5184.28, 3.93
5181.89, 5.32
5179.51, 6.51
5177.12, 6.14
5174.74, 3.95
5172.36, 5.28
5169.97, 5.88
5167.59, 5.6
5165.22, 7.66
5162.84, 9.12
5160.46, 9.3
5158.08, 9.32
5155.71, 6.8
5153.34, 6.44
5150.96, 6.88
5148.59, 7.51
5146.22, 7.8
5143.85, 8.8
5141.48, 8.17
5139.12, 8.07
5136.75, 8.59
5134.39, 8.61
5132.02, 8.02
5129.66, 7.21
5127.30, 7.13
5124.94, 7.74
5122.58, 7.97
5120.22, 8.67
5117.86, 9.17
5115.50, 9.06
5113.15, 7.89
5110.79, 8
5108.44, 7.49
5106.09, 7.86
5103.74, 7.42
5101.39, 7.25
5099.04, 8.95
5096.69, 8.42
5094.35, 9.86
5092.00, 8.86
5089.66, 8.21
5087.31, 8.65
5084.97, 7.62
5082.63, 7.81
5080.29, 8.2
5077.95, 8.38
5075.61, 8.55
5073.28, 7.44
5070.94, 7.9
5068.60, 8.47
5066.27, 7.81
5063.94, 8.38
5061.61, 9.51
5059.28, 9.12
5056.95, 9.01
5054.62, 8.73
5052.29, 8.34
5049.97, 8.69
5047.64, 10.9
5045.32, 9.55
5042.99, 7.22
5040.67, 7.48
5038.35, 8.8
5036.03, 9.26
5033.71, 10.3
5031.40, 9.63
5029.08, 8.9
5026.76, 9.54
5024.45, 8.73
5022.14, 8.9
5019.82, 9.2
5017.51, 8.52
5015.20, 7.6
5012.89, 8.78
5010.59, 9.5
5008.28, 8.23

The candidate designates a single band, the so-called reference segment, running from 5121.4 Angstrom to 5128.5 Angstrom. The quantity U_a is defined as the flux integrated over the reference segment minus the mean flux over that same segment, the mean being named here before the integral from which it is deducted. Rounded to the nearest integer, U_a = 46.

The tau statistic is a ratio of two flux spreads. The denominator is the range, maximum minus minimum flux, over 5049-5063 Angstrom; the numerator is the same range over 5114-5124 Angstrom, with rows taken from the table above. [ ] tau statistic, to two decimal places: 1.03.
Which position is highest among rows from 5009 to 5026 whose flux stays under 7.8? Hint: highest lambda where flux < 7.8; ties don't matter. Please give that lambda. 5015.20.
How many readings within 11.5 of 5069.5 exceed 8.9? 2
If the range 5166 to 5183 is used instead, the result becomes 0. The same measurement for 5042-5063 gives 5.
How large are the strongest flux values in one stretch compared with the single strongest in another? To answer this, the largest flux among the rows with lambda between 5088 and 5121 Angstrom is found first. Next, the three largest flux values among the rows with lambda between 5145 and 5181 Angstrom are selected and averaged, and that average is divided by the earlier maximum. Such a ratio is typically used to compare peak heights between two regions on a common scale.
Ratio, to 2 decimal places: 0.94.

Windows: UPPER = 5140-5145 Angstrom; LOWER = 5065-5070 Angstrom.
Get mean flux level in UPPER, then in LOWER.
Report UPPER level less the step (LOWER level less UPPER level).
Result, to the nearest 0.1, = 8.8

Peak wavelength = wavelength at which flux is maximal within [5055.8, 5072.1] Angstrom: 5061.61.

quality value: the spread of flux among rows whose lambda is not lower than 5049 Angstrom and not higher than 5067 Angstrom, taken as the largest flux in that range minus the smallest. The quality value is 1.70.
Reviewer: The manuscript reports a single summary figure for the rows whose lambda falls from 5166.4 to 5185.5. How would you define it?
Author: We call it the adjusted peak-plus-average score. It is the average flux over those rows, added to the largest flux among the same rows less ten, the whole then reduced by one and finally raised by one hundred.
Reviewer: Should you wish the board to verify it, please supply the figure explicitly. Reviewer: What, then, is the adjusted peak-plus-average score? 101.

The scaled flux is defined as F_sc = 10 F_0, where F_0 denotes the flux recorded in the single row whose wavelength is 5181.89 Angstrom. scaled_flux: 53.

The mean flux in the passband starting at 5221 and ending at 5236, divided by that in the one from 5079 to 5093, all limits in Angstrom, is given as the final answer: 1.3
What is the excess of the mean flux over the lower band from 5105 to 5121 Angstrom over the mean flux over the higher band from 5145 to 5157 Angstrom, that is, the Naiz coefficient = 1.2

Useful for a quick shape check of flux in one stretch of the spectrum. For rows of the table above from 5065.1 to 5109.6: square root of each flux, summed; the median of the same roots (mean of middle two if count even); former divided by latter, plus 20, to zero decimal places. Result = 39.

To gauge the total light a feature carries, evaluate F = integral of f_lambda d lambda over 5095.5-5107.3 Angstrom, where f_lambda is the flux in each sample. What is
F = 94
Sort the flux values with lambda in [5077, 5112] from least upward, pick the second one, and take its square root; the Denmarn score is 2.72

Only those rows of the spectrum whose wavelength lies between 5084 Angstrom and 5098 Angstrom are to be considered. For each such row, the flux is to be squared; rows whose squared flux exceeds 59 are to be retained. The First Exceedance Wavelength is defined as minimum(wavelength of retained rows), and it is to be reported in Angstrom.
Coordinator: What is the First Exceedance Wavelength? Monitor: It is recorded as 5087.31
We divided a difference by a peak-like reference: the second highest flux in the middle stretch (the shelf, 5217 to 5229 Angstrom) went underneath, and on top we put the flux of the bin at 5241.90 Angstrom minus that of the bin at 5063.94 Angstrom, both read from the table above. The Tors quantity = 0.30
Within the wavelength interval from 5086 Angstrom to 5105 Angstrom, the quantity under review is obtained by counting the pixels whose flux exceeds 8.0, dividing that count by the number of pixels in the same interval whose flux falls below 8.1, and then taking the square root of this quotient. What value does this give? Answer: 1.73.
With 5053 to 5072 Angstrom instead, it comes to 1.73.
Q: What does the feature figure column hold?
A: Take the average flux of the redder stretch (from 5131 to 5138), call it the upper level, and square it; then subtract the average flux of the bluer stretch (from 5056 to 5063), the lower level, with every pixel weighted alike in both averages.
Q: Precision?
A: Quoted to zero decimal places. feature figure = 61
